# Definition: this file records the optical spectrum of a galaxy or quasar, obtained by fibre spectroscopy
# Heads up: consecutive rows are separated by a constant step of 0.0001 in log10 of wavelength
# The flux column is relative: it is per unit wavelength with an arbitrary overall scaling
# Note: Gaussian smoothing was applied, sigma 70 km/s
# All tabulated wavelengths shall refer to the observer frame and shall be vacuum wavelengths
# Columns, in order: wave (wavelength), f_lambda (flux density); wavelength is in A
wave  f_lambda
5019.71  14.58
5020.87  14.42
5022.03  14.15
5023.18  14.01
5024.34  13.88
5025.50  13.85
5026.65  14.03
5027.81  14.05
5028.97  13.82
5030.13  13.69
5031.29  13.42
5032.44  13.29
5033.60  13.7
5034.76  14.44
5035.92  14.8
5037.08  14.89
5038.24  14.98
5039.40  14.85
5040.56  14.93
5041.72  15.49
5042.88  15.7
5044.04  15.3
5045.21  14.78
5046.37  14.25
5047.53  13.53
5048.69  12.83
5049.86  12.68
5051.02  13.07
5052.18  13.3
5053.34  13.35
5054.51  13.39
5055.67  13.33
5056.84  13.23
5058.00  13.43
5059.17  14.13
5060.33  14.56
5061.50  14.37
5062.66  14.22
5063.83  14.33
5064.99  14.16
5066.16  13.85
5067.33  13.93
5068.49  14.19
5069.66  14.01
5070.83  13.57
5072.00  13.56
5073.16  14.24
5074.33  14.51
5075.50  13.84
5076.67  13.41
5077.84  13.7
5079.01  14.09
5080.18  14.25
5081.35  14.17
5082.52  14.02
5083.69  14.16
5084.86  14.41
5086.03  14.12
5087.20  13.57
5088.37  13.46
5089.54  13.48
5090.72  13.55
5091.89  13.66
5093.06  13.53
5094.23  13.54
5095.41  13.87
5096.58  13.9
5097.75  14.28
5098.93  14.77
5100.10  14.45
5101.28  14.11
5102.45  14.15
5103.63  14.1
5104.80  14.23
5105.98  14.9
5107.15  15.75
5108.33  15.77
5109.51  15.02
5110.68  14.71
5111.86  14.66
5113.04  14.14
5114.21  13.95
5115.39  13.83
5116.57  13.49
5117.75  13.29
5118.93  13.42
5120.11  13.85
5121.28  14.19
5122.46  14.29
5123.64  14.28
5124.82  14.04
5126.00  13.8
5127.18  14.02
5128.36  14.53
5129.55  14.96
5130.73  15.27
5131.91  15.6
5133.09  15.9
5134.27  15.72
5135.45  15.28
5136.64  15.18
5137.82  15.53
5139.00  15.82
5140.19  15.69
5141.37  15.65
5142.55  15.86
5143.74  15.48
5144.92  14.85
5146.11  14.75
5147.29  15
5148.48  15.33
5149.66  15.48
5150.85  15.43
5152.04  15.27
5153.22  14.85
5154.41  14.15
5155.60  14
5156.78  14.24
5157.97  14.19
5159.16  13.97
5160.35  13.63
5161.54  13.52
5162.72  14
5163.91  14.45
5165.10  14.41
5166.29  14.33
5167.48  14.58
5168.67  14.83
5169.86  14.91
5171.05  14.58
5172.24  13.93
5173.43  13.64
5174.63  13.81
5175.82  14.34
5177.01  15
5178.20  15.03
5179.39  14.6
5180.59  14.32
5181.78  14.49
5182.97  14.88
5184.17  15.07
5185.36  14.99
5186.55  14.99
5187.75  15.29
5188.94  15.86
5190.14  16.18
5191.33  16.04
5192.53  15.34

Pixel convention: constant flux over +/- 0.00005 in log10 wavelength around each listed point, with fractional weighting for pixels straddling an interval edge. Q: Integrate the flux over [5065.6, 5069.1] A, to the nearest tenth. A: 49.0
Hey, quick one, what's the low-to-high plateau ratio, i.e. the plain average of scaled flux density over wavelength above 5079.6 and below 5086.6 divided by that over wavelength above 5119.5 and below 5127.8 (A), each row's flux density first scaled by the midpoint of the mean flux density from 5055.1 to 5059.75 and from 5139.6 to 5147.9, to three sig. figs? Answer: 1.01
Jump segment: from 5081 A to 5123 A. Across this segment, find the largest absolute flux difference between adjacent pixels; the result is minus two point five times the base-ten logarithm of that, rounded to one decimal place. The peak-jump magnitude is 0.2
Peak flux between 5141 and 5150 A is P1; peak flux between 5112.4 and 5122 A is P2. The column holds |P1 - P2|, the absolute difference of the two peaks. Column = 1.7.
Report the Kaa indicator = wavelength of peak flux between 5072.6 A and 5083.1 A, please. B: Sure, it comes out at 5074.33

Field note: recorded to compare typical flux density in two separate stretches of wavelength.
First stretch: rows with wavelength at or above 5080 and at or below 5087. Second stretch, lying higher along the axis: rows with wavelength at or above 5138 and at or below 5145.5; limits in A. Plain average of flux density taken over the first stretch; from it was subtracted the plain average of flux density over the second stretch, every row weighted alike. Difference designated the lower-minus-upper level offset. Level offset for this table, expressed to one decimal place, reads -1.4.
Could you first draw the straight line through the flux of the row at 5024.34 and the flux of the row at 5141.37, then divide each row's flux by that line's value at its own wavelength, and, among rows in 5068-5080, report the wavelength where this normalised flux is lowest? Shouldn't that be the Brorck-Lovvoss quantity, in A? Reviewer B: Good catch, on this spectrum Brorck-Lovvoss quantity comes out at 5076.67 A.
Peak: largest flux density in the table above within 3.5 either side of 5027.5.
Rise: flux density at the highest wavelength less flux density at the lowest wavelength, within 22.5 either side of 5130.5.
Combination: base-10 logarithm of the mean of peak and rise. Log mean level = 0.831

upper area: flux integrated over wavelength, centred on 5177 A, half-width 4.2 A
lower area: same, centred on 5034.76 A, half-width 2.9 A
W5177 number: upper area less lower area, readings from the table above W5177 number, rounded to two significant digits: 38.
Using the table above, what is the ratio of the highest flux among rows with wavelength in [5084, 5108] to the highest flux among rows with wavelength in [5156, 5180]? 1.05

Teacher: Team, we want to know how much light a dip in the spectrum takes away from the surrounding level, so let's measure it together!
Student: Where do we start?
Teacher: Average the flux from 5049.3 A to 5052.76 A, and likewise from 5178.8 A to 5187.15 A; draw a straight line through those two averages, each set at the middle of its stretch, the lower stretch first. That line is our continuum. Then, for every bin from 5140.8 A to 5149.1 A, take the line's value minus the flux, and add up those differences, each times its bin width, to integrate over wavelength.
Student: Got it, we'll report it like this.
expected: -8.4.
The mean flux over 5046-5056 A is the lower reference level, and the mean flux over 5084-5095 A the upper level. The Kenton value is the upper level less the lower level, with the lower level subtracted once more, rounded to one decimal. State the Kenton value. -12.9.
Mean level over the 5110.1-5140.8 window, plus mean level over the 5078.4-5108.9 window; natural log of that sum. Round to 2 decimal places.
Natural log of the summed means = 3.36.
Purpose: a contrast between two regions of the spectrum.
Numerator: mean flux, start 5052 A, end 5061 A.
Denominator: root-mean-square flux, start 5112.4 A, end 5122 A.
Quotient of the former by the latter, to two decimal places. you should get 0.99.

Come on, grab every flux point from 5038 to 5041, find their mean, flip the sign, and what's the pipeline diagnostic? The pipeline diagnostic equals -14.9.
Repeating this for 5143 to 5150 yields -15.1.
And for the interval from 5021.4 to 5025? -14.0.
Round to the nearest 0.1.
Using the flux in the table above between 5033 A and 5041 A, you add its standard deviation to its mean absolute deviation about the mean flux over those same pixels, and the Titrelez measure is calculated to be 0.8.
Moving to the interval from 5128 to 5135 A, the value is 0.9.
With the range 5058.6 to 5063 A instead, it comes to 0.3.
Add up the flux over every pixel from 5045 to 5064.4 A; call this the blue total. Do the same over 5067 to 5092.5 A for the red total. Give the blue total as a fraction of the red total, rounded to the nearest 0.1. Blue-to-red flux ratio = 0.8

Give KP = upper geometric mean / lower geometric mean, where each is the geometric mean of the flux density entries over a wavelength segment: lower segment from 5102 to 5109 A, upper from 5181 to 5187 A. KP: 1.006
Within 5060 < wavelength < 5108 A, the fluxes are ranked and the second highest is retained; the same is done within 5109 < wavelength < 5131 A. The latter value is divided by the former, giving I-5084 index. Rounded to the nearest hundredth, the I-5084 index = 1.01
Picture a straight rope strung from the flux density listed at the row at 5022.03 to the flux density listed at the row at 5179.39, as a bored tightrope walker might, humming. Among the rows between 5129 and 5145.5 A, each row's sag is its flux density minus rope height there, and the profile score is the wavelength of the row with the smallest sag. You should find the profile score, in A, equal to 5144.92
